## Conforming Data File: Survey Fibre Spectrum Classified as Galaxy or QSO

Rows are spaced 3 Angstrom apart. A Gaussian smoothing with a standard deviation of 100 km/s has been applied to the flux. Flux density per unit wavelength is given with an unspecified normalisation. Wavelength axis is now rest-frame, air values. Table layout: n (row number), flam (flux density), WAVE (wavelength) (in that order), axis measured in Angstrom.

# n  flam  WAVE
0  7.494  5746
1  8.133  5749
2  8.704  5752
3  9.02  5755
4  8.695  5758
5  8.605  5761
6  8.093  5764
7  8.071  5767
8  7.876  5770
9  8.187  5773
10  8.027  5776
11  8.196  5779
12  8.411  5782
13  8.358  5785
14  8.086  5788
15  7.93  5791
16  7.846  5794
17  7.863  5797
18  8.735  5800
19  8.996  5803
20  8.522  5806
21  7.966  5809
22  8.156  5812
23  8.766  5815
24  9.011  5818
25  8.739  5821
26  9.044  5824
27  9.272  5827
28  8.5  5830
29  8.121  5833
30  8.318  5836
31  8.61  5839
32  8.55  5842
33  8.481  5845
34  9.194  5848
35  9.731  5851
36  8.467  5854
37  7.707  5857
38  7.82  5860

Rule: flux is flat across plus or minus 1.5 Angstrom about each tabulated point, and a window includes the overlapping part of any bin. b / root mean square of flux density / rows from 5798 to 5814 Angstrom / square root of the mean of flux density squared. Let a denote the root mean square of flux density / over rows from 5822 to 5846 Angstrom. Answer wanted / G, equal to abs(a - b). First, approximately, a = 8.6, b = 8.5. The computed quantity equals 0.14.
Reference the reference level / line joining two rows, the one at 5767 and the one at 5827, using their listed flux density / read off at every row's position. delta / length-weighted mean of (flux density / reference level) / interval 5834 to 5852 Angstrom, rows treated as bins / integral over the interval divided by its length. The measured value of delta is 0.91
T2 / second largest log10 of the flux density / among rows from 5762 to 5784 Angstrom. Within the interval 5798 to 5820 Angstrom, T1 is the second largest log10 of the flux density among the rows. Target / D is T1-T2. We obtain 0.04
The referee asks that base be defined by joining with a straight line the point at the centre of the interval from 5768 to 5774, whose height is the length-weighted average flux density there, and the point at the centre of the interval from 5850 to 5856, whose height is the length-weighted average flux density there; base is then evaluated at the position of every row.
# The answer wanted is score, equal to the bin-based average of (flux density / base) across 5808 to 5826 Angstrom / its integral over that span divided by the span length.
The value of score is 1.014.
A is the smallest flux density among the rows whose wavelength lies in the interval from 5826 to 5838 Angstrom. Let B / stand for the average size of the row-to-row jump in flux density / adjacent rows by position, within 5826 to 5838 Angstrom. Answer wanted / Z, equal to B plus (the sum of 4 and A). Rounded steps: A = 8.121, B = 0.45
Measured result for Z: 12.6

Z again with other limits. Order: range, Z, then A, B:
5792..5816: 12.3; 7.846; 0.43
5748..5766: 12.5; 8.093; 0.36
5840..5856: 13.1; 8.467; 0.65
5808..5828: 12.3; 7.966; 0.31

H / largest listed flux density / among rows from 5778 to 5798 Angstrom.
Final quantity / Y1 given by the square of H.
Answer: 71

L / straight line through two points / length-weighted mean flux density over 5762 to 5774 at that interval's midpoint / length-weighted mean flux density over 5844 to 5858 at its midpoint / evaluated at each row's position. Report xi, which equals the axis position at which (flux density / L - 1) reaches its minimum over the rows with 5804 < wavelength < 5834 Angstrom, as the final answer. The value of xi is 5833 Angstrom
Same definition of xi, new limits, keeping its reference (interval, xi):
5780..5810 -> 5797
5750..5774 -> 5770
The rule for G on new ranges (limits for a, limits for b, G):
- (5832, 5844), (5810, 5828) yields 0.44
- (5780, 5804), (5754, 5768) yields 0.22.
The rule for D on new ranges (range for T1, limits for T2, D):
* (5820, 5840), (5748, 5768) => 0.02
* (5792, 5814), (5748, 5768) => 0.00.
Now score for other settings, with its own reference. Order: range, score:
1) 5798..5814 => 1.007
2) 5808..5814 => 0.960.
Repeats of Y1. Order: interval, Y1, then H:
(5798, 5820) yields 81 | 9.011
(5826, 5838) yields 86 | 9.272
